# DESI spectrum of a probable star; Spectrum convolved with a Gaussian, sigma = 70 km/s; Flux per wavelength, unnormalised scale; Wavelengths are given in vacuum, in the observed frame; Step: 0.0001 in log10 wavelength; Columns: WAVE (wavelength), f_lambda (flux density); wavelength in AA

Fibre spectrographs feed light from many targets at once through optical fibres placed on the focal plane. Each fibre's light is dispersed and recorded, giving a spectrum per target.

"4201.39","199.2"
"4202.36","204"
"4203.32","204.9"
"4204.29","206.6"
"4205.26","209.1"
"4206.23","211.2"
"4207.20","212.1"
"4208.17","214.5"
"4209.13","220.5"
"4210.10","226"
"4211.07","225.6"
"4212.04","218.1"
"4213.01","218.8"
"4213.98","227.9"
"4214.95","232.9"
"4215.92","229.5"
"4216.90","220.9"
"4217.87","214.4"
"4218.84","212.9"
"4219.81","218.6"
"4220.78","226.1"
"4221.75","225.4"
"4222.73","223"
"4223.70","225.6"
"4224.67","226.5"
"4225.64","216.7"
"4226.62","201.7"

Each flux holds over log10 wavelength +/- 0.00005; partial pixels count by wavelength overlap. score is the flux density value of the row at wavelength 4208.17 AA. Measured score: 214.5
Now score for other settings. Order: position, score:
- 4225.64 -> 216.7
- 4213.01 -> 218.8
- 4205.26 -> 209.1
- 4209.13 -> 220.5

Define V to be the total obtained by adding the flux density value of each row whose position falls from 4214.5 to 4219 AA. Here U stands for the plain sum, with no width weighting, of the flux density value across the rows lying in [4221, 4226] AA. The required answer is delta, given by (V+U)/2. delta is 1114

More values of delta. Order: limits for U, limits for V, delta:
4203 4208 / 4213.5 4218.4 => 1085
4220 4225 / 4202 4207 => 1081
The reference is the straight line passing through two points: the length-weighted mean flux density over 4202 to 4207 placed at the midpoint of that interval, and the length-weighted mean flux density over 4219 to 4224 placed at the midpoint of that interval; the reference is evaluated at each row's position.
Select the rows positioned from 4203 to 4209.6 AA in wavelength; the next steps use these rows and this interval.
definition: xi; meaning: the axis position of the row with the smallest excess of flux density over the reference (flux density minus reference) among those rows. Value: 4203.32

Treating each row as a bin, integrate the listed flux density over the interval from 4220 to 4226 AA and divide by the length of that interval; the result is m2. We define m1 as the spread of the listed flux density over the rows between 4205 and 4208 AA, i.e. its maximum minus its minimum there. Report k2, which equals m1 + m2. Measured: 227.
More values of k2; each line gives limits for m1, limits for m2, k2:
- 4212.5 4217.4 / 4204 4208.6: 225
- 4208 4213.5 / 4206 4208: 223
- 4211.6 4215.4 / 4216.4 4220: 231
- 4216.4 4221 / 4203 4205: 219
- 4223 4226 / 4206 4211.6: 229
